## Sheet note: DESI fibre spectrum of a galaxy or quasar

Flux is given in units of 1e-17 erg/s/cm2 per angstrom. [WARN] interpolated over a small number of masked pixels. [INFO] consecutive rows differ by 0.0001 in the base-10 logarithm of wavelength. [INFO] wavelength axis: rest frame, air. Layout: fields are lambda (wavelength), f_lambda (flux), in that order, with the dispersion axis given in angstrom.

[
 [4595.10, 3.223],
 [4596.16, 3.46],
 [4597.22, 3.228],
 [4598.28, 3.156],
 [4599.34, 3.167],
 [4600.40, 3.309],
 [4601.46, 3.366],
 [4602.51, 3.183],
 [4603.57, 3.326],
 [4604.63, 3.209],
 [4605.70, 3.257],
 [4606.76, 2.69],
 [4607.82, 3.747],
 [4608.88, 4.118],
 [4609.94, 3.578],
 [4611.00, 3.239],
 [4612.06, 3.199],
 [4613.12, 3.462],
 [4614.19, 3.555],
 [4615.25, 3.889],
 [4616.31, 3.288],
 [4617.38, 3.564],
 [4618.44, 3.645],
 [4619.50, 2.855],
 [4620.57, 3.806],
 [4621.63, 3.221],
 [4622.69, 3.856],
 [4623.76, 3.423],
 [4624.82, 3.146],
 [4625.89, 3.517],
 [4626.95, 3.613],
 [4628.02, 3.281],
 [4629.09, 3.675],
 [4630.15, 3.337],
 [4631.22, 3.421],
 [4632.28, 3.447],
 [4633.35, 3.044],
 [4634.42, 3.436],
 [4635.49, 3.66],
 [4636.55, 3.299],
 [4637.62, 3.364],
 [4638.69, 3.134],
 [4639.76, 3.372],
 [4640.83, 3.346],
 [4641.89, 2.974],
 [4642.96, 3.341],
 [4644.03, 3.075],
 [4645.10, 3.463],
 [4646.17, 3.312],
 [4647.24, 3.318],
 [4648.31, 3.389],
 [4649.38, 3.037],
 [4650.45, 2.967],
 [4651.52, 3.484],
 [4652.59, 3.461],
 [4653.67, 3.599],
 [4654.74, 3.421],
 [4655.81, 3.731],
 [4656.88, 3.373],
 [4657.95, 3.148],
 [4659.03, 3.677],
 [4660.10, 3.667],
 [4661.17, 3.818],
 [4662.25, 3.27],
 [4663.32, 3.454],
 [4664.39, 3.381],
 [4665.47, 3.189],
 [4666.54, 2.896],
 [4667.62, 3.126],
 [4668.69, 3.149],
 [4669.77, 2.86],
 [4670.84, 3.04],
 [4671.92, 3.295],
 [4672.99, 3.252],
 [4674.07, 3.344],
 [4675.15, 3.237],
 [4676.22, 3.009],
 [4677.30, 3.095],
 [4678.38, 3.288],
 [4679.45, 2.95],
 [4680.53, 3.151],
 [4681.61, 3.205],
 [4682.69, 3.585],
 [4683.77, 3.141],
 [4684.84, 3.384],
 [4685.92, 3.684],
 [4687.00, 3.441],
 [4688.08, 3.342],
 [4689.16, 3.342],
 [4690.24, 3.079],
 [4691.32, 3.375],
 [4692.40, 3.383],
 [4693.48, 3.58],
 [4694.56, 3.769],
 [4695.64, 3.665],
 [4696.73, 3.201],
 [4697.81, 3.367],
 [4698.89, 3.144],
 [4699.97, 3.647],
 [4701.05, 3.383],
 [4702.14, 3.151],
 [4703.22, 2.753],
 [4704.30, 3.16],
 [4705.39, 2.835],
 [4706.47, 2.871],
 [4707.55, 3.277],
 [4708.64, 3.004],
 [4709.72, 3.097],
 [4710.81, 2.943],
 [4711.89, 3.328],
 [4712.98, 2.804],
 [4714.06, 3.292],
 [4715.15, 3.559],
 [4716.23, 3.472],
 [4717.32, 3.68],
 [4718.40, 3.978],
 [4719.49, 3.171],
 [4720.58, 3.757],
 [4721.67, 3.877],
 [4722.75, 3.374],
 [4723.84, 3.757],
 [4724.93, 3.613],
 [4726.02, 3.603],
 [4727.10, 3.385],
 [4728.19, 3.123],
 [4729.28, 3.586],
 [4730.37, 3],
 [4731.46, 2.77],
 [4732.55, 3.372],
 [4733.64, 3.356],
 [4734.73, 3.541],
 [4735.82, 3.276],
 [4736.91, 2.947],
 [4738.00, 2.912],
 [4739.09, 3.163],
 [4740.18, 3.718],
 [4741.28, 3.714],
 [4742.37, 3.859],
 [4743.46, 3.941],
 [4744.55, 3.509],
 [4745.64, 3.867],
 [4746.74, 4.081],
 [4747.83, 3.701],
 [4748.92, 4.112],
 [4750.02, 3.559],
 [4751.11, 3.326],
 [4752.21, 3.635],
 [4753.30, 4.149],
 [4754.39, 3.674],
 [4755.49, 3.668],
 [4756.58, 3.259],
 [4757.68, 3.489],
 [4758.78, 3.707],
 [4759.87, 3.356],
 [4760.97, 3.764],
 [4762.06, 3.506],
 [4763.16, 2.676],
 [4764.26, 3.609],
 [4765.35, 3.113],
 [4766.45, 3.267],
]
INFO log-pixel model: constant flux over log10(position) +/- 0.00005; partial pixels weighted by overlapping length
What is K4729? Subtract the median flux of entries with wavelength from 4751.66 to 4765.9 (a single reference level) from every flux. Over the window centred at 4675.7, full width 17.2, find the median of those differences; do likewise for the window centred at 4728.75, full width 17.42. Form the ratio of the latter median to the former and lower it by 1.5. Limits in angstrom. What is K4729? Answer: -1.0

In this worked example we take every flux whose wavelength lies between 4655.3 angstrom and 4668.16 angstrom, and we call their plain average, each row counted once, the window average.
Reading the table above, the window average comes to 3.39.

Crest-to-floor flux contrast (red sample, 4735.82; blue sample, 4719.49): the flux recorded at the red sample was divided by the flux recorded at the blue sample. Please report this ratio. 1.03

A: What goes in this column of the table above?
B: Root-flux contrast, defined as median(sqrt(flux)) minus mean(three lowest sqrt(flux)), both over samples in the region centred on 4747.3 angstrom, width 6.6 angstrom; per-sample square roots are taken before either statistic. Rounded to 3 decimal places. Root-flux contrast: 0.051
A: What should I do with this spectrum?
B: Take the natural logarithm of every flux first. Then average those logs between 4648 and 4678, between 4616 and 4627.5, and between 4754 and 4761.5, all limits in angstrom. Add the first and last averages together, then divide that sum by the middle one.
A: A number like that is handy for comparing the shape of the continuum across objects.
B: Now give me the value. 1.99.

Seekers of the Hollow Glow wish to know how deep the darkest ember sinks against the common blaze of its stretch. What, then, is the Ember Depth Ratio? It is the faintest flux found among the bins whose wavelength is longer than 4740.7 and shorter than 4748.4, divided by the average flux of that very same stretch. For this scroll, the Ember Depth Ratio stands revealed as 0.92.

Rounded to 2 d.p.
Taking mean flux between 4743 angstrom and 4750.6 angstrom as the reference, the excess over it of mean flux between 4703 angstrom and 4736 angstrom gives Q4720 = -0.51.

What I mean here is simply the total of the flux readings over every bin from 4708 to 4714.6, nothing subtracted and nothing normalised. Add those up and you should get 18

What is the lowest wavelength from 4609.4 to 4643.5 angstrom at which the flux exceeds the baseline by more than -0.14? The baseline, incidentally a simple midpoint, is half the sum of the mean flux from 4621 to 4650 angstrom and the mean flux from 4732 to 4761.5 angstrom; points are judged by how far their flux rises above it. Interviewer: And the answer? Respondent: 4609.94 angstrom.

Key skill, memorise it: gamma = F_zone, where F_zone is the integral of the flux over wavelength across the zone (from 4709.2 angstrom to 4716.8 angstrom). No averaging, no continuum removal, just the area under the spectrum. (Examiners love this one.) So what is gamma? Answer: 24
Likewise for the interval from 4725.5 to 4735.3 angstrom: 32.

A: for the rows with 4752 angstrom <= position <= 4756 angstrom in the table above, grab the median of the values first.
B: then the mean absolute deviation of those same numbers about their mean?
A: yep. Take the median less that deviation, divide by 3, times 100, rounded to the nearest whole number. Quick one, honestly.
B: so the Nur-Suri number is 116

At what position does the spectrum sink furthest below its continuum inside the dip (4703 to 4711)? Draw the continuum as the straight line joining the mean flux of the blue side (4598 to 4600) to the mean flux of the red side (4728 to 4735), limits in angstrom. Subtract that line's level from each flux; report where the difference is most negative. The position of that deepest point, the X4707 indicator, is 4703.22 angstrom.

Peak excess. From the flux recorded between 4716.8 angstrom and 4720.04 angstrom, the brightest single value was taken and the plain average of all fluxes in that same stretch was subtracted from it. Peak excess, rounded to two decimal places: 0.37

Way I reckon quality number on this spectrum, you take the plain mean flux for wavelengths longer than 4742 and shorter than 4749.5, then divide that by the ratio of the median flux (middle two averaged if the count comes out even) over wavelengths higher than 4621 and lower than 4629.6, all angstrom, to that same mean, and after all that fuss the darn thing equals 4.31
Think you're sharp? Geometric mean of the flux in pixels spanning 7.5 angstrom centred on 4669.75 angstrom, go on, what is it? 3.1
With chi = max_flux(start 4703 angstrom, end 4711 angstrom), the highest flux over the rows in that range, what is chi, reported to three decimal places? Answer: 3.277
